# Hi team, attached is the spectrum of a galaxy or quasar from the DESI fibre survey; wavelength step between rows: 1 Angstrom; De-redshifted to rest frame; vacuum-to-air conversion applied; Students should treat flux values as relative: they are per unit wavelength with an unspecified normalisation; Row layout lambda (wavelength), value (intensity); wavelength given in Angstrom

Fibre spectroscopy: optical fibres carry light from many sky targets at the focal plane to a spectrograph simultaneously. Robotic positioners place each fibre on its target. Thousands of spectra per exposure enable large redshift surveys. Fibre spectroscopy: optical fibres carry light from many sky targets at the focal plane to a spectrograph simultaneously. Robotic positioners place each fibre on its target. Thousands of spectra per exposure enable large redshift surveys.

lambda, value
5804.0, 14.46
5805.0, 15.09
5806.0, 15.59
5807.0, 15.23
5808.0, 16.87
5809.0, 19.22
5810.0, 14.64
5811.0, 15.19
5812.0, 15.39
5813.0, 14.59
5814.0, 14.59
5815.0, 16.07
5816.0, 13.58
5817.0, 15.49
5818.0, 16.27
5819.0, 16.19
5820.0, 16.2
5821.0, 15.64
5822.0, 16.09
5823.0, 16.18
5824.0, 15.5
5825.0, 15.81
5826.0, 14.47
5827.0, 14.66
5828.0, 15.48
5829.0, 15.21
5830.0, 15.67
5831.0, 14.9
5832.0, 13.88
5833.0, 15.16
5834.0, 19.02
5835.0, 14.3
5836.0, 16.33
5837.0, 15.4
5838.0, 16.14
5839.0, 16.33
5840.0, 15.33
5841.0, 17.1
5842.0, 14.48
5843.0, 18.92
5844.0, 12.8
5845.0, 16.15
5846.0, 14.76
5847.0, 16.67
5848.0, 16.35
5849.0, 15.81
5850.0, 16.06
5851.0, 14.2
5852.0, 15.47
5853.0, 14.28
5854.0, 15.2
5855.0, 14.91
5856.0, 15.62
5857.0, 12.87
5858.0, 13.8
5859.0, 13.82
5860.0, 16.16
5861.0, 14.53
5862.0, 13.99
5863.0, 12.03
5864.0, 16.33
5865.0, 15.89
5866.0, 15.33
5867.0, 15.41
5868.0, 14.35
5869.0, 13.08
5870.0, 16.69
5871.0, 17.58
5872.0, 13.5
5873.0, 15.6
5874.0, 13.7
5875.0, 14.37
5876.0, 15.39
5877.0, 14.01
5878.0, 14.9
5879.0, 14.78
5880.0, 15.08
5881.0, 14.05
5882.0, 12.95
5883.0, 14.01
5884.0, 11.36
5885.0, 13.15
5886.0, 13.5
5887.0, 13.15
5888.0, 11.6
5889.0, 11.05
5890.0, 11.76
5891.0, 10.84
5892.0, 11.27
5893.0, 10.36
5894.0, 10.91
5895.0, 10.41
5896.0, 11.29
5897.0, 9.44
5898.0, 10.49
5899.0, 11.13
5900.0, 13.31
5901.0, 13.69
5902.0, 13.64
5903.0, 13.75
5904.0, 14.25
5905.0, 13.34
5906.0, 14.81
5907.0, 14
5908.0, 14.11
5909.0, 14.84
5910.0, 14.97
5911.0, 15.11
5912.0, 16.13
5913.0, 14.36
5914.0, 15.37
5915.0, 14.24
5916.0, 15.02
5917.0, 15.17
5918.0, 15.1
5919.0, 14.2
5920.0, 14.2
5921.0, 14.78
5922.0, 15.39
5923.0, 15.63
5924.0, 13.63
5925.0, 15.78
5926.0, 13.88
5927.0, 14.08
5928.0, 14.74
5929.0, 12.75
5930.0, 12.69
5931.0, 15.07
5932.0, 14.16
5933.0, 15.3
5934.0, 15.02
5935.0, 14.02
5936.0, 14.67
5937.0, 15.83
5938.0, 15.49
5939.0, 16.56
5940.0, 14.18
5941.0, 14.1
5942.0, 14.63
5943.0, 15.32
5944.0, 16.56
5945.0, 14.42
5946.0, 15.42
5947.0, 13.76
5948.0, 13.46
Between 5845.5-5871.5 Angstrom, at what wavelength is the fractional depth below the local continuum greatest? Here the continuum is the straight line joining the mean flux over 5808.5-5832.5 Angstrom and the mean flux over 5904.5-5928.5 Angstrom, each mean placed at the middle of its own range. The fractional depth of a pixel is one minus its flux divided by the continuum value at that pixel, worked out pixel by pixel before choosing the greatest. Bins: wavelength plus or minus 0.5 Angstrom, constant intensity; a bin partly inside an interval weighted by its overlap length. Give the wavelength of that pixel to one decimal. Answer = 5863.0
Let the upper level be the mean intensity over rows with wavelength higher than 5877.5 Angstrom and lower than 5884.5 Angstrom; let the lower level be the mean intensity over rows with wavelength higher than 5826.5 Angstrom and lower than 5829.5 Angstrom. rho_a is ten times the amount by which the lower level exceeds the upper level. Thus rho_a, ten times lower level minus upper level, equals 12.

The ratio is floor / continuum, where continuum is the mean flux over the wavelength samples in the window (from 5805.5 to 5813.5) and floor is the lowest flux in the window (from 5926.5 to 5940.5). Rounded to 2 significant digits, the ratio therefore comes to 0.80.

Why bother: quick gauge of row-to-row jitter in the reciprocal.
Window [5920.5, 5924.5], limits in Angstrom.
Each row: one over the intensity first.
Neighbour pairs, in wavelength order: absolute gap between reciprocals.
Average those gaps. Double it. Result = 0.0087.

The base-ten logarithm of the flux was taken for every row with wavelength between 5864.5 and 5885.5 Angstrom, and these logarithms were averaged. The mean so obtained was 1.16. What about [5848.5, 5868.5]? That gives 1.17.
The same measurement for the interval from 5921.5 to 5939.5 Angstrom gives 1.17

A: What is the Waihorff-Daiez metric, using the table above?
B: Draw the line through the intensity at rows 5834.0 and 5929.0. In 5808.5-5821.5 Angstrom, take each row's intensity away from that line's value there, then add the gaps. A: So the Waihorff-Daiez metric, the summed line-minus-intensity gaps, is 61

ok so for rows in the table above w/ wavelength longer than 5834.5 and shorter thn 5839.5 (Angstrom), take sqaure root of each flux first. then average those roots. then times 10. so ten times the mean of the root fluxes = 39.6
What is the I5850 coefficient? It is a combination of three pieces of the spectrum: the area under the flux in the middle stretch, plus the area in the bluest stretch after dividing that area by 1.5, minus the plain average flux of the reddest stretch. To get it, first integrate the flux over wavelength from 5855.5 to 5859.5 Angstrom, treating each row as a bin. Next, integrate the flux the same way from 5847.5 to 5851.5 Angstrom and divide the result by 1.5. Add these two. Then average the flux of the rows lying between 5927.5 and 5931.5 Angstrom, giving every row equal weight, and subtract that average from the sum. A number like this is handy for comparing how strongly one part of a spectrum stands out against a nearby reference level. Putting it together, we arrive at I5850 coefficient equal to 83.9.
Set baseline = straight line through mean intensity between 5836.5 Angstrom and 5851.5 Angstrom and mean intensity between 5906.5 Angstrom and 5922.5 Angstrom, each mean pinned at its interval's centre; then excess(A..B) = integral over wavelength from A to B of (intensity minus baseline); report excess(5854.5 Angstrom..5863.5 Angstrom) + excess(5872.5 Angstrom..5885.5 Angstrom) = -28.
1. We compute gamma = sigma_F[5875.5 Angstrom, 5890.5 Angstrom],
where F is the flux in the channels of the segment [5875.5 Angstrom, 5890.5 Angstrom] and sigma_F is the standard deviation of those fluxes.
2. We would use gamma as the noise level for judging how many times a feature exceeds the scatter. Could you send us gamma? 1.4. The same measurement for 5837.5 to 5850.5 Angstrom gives 1.4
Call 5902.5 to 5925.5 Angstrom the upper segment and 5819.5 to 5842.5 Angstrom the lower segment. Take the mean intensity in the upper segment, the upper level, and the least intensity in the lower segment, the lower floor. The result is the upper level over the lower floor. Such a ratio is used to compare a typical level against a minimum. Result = 1.06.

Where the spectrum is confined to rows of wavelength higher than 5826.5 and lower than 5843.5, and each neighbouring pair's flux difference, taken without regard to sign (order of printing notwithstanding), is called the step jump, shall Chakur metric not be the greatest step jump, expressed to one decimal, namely 4.7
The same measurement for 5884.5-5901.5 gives 2.2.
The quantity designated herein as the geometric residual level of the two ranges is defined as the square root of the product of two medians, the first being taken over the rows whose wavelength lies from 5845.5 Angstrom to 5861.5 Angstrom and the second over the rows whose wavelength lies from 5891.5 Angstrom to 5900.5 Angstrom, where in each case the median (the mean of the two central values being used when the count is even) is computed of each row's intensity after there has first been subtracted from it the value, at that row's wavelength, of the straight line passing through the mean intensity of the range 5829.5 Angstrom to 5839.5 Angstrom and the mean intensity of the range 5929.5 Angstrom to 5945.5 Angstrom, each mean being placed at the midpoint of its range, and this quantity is 1.46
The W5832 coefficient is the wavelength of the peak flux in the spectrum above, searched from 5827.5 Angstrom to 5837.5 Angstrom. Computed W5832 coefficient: 5834.0 Angstrom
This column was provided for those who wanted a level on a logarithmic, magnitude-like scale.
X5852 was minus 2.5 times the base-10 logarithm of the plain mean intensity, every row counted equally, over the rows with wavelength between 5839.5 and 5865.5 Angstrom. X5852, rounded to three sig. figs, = -2.95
